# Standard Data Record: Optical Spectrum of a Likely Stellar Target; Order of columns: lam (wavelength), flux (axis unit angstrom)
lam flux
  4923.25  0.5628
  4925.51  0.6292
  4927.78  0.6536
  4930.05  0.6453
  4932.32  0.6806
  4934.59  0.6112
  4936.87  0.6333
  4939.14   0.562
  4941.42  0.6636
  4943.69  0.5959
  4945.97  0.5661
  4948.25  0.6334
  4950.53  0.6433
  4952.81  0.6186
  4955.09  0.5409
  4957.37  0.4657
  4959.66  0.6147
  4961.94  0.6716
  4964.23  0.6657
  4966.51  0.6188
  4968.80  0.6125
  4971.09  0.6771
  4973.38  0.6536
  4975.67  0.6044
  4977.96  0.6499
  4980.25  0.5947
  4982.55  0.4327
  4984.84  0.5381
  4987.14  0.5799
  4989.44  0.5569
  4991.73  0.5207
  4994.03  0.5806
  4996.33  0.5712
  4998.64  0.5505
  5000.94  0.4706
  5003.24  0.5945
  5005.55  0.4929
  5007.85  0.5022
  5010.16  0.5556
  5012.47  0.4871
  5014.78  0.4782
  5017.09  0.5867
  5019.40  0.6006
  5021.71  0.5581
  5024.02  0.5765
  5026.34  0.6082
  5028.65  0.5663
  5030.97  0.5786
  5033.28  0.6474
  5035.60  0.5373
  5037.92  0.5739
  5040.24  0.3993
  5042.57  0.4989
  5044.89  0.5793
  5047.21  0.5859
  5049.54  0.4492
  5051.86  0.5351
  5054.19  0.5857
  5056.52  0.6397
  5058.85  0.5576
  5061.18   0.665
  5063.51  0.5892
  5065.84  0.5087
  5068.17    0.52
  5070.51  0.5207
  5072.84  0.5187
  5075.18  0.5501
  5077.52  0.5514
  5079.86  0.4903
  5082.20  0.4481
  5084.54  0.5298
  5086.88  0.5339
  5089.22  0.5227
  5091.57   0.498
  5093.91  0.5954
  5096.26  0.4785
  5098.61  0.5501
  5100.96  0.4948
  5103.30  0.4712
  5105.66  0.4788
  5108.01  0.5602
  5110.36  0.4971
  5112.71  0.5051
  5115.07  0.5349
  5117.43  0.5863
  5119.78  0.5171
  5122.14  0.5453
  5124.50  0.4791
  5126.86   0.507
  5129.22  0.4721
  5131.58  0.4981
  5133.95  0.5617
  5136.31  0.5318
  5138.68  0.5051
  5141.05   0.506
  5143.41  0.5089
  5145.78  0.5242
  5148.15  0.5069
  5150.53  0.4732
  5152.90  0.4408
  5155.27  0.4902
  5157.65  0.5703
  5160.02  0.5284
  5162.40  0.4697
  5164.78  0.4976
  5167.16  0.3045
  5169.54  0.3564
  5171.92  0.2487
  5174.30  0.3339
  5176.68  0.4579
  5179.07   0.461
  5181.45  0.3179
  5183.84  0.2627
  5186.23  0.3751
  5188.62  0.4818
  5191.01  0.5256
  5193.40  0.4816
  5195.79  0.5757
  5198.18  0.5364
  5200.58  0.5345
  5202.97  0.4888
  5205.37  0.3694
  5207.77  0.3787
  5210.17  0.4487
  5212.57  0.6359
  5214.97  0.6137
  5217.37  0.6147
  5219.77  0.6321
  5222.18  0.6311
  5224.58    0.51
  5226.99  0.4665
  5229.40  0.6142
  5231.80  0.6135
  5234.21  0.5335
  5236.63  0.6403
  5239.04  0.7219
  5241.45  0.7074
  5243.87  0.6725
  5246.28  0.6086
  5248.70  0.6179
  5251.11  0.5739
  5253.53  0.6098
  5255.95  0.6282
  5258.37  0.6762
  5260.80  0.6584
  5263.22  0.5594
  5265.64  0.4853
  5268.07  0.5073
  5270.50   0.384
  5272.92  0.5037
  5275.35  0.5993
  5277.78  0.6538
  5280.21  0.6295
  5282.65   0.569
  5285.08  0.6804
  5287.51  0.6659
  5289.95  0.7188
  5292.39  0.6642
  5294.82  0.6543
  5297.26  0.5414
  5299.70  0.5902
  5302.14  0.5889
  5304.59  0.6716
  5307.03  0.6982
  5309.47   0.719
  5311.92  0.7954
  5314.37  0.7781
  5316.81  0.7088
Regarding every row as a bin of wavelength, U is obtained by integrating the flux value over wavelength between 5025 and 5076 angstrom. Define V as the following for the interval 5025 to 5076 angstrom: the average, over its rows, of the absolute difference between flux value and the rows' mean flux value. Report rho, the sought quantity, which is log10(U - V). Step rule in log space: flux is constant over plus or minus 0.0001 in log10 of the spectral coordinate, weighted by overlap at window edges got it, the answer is 1.45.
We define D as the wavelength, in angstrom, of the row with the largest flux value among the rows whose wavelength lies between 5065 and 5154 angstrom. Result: 5093.91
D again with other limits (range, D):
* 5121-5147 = 5133.95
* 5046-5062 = 5061.18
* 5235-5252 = 5239.04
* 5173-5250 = 5239.04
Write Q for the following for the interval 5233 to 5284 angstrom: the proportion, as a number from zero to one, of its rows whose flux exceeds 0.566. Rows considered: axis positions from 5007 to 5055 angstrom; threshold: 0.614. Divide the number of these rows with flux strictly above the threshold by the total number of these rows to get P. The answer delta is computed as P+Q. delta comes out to 0.8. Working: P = 0.048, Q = 0.7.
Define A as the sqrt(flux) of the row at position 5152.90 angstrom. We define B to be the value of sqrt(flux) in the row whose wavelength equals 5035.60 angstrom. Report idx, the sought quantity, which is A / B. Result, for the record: 0.91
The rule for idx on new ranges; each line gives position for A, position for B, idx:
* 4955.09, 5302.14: 0.96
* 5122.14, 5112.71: 1.04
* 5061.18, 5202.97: 1.17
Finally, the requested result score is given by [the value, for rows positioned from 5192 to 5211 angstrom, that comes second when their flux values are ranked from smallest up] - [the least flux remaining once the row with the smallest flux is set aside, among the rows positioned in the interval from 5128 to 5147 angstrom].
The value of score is -0.12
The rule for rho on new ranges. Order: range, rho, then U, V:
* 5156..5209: 1.36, 23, 0.087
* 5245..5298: 1.50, 32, 0.061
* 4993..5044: 1.44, 28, 0.046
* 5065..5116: 1.42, 26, 0.027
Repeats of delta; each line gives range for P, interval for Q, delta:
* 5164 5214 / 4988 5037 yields 0.5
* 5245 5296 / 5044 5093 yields 0.8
